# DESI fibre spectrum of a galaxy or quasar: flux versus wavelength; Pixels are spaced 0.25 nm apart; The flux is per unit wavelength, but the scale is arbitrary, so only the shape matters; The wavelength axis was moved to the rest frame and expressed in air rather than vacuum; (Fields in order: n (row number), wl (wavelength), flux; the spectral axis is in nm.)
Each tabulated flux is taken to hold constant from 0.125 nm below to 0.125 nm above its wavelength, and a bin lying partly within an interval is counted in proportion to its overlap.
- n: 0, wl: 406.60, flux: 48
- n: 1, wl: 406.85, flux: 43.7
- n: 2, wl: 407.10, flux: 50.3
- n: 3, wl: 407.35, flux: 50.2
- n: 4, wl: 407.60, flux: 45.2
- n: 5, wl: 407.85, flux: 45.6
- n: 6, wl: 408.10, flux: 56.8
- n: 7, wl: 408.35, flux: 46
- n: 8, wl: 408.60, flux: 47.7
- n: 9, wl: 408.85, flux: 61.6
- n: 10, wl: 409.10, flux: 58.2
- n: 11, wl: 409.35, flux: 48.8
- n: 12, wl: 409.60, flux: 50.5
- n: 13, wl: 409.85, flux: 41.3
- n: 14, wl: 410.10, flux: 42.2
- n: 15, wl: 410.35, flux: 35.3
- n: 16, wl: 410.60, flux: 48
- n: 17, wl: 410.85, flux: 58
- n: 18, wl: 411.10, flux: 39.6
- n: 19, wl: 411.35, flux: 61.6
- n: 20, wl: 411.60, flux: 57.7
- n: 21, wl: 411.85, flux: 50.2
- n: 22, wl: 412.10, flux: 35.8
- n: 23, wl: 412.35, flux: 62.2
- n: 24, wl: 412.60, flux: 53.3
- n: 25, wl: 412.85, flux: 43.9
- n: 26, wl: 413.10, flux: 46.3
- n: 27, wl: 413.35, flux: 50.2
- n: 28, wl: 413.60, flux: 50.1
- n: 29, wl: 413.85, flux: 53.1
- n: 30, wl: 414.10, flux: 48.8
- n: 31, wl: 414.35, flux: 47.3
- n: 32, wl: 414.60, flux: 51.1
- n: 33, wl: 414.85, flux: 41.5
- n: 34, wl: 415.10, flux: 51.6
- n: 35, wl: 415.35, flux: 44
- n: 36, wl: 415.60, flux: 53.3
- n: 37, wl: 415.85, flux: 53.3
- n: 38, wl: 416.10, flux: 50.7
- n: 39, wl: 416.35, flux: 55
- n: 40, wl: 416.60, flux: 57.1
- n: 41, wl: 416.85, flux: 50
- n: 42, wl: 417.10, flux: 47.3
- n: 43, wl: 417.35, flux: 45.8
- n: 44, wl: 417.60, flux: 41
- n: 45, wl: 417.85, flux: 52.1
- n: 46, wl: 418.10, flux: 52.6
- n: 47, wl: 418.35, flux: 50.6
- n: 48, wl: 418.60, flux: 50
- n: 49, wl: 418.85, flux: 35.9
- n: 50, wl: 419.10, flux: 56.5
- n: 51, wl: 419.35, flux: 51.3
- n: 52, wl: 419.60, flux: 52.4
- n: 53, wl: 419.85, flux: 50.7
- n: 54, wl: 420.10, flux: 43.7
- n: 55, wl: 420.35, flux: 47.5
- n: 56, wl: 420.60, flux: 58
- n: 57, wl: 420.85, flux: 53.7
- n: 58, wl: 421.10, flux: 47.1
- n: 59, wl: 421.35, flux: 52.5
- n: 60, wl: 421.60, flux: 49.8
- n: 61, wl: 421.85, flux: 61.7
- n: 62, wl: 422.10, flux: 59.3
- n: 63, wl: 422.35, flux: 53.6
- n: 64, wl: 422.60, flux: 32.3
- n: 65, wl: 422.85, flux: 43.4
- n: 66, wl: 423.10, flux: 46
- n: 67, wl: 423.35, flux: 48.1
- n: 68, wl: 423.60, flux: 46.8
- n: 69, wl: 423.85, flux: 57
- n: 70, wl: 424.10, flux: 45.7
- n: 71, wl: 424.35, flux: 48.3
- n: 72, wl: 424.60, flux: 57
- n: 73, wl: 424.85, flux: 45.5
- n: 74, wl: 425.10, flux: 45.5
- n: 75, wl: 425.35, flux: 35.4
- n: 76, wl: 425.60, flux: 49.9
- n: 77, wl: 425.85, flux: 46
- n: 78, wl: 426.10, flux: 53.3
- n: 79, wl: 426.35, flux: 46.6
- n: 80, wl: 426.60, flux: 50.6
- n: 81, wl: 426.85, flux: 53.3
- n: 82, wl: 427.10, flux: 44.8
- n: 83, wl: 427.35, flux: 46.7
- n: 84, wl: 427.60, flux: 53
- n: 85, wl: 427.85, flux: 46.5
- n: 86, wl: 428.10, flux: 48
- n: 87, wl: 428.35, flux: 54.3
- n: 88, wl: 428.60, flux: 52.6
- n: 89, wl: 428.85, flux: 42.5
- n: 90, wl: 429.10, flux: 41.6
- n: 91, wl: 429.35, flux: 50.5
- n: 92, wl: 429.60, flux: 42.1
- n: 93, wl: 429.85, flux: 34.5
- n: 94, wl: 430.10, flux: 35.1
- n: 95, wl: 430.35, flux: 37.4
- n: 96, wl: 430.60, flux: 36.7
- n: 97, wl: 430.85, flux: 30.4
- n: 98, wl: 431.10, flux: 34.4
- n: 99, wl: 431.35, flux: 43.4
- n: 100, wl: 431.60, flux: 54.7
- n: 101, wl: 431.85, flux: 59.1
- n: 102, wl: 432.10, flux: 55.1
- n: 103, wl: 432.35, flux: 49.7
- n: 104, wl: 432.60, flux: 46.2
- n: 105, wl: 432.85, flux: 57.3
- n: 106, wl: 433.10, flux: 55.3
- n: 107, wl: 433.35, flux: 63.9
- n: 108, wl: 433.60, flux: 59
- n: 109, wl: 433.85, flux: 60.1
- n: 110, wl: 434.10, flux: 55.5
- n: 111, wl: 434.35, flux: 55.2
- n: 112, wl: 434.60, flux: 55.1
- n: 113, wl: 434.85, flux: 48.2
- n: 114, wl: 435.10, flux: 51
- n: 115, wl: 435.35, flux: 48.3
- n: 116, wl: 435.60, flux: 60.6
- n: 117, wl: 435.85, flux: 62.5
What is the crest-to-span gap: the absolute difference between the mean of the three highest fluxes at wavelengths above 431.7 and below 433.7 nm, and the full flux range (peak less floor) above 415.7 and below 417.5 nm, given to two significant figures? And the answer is 49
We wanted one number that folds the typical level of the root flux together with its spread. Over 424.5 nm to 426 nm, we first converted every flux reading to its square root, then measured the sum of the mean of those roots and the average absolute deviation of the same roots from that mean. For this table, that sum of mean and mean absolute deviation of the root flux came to 7.14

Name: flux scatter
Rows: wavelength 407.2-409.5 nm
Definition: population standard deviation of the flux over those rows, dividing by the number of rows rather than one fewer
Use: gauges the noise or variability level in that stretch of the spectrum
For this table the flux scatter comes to 5.8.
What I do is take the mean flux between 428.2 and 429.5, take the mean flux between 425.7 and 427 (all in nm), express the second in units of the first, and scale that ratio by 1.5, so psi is 1.55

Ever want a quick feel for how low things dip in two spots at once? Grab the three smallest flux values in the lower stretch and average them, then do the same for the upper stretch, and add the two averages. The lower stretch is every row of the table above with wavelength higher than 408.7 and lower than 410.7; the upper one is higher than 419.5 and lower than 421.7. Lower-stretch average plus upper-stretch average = 86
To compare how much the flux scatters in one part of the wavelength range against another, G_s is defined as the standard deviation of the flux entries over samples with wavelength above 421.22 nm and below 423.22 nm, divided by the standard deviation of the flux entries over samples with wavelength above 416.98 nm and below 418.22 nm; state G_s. 2.0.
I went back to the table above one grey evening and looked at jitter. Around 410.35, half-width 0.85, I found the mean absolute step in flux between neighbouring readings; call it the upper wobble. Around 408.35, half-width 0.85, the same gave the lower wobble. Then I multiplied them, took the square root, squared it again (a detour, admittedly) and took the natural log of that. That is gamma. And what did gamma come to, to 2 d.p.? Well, 4.20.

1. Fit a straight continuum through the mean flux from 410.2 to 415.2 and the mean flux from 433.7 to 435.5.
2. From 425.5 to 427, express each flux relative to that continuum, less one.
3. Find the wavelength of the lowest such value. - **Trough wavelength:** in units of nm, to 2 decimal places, 425.85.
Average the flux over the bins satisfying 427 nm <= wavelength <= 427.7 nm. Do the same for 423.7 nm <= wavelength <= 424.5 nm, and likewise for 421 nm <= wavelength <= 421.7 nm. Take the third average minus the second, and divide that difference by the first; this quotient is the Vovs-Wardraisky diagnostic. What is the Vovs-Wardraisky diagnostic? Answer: -0.01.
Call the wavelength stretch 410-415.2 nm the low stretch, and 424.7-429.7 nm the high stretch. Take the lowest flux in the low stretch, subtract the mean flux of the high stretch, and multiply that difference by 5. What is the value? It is -61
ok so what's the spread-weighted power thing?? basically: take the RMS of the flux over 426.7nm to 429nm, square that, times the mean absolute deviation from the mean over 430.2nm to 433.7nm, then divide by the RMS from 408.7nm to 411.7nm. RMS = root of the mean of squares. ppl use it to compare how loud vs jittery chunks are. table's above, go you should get 435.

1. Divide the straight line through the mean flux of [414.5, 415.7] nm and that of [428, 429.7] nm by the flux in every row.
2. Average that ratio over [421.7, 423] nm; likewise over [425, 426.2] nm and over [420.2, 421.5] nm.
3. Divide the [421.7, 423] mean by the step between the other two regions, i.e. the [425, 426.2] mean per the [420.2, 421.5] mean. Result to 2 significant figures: 0.89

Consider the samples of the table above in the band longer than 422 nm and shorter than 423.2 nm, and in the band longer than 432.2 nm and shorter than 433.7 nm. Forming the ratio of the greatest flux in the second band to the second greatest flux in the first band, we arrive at 1.2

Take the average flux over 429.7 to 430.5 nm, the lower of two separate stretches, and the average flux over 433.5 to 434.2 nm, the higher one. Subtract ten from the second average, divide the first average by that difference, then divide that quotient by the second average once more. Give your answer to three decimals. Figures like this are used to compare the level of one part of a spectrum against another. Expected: 0.013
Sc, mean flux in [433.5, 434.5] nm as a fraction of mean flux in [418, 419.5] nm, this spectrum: 1.16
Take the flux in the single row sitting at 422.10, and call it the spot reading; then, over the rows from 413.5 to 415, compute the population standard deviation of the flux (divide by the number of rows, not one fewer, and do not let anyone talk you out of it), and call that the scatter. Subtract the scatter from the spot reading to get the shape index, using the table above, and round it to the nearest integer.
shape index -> 56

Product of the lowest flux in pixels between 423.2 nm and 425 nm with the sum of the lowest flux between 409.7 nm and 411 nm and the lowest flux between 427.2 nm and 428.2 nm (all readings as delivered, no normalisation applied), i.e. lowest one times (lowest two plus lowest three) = 3722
